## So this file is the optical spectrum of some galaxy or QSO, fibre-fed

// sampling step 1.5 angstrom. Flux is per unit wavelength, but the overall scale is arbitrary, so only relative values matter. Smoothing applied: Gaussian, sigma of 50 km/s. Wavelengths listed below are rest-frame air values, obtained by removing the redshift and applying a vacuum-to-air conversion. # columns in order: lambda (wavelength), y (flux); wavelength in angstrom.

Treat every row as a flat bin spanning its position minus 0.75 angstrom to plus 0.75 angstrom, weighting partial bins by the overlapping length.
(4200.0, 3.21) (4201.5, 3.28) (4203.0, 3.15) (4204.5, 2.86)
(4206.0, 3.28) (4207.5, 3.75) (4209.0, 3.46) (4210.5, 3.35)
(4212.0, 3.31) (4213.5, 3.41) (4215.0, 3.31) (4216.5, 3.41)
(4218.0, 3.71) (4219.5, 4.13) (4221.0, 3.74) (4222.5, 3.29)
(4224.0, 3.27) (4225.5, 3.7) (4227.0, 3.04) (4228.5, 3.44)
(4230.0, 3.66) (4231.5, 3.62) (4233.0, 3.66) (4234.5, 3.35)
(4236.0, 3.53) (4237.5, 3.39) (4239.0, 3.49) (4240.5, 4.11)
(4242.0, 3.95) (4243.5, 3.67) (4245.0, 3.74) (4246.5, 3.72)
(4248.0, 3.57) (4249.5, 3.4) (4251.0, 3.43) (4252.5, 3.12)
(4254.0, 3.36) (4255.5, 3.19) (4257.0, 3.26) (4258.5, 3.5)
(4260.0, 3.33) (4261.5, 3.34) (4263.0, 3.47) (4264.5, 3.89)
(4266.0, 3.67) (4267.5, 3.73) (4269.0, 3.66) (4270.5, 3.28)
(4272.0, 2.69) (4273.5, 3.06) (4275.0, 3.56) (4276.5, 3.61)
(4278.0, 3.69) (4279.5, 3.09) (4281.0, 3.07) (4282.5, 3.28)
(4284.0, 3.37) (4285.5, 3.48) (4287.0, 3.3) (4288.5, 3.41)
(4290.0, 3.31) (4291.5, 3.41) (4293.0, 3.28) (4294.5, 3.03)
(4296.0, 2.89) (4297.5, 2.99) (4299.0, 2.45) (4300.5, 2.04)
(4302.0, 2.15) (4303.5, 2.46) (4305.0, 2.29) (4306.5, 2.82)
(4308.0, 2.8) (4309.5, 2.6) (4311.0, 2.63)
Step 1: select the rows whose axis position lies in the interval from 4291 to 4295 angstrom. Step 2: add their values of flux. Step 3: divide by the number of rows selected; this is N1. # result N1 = 3.24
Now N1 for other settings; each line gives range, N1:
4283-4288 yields 3.38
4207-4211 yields 3.52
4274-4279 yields 3.62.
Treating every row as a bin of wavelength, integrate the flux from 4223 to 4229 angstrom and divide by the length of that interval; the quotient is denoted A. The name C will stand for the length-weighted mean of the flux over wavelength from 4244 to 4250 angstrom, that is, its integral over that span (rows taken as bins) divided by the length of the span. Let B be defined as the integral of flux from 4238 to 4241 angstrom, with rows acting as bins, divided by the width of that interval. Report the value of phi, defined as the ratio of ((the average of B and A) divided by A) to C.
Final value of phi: 0.29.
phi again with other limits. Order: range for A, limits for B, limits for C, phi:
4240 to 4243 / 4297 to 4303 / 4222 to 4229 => 0.24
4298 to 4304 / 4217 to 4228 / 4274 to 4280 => 0.36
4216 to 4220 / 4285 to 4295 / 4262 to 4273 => 0.27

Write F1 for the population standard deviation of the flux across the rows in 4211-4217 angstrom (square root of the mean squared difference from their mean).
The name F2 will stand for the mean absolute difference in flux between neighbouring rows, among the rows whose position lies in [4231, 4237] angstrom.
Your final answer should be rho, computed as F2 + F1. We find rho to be 0.2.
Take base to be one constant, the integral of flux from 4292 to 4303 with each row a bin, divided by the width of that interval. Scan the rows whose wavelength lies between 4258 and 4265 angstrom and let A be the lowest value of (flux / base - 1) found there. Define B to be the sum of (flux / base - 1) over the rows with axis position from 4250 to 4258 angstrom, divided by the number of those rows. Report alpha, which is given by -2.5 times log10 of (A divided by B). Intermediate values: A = 0.23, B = 0.211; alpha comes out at -0.1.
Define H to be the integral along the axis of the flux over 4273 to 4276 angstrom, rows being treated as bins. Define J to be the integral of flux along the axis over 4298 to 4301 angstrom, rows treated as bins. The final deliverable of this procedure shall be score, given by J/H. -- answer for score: 0.7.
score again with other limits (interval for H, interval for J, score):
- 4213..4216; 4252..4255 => 1.0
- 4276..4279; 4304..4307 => 0.7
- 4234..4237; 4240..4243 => 1.2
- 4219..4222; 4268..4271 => 0.9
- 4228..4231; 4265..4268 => 1.0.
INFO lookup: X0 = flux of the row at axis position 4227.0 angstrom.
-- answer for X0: 3.04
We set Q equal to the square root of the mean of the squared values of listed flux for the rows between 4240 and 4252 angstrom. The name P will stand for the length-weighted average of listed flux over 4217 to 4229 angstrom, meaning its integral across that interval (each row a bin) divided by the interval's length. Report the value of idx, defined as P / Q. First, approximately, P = 3.5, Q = 3.7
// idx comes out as 0.96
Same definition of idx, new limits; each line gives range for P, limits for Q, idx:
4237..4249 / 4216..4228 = 1.04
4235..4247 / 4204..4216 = 1.10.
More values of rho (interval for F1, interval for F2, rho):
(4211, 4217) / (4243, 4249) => 0.1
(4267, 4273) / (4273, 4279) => 0.6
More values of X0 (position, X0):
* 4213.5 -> 3.41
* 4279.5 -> 3.09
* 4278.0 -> 3.69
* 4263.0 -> 3.47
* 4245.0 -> 3.74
